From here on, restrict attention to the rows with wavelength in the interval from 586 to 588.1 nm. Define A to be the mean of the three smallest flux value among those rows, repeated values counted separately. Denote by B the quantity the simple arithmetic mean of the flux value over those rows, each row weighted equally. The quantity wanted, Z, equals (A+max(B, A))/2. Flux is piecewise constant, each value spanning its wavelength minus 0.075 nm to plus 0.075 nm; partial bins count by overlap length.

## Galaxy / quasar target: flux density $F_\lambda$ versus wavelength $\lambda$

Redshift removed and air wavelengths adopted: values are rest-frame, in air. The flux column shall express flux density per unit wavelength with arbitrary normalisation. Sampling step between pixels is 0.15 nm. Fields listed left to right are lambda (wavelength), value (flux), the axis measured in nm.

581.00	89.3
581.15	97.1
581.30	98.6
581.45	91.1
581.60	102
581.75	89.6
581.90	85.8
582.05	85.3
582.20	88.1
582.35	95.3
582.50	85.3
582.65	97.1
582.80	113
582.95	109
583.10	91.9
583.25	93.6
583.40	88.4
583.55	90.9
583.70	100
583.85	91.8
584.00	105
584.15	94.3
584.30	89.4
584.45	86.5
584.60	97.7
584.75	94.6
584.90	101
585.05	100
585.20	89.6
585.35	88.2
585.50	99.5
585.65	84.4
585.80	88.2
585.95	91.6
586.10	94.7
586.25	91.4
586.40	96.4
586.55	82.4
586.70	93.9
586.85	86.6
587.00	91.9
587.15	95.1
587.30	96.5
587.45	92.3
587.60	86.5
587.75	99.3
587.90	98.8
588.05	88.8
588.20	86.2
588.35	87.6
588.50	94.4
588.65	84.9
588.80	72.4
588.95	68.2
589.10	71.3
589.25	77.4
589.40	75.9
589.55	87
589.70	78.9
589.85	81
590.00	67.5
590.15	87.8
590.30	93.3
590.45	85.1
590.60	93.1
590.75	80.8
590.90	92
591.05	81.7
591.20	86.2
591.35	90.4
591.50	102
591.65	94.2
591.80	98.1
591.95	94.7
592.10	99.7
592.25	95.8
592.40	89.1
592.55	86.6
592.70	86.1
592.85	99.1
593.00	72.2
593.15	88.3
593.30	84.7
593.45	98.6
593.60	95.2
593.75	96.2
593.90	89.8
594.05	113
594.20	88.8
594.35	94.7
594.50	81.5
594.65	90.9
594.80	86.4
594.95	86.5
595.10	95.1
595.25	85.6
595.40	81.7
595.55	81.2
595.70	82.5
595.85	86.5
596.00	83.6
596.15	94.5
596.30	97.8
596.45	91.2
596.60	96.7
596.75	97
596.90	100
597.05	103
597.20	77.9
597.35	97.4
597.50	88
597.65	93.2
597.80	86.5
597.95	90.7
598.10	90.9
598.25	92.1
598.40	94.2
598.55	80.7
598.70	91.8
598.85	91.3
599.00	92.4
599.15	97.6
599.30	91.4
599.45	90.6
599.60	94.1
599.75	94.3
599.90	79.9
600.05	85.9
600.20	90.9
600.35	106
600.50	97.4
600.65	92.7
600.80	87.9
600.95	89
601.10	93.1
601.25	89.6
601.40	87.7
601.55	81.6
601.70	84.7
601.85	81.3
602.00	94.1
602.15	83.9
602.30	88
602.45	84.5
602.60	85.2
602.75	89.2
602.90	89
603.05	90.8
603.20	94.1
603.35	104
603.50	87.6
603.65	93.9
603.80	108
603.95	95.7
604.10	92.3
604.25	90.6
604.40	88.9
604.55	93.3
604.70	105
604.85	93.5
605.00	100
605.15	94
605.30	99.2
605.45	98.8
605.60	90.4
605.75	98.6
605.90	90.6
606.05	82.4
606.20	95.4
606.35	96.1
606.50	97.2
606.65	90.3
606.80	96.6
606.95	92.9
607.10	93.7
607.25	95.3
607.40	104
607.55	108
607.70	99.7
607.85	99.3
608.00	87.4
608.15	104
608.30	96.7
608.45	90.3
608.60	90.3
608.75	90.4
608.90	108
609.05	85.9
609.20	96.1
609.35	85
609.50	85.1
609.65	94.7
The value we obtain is 88.8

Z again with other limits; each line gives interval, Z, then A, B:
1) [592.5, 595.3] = 85.0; 79.5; 90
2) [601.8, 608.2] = 88.3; 82.5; 94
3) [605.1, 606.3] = 90.7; 87.8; 94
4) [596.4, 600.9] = 85.8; 79.5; 92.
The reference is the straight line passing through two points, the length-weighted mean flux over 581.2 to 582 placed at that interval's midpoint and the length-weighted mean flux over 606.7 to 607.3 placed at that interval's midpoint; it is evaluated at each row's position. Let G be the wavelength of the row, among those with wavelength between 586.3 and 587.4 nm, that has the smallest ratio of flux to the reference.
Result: 586.55 nm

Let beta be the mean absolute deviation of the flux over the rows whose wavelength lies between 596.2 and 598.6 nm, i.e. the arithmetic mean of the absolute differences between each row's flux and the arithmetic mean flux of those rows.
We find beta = 5.1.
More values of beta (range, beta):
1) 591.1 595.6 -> 6.2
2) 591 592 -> 5.5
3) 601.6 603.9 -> 5.5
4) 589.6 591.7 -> 6.5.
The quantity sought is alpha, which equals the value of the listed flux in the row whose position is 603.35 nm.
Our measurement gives 104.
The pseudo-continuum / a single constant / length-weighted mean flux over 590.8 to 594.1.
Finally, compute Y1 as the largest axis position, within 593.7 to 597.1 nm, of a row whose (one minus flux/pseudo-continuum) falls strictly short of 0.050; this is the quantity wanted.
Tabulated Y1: 597.05 nm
